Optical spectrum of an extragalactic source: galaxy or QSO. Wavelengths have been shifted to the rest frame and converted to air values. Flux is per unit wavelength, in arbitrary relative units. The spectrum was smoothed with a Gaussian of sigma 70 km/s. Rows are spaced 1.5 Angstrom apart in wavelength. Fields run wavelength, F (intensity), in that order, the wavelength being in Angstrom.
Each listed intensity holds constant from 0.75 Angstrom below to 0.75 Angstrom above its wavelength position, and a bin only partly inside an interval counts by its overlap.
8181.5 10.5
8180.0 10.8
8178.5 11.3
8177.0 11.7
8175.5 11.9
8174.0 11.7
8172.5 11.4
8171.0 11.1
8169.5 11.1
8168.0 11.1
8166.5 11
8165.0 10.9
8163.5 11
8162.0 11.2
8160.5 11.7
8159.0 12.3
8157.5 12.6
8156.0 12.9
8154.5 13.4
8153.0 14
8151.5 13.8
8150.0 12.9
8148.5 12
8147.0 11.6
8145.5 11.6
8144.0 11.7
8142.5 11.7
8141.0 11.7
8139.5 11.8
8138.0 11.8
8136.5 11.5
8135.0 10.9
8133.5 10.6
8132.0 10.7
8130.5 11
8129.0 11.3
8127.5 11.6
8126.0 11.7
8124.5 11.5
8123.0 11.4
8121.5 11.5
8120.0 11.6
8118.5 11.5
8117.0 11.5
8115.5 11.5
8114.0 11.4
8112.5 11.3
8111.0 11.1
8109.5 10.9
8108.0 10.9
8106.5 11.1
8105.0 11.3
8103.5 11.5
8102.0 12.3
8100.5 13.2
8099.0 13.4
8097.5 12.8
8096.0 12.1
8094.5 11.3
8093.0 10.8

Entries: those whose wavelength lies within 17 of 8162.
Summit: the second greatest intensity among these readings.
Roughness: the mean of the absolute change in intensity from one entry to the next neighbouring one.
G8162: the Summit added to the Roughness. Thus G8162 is 14.1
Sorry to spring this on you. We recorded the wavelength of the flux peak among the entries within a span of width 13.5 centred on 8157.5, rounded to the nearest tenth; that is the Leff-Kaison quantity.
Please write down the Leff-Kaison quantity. 8153.0 Angstrom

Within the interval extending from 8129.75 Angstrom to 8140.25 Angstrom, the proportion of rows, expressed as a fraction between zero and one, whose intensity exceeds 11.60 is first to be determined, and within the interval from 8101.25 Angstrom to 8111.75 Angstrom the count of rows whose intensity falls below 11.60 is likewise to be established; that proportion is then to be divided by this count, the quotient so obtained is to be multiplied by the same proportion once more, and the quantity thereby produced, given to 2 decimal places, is 0.01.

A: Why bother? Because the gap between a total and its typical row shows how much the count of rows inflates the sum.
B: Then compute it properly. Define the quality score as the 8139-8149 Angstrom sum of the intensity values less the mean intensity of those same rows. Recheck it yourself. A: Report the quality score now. 70.4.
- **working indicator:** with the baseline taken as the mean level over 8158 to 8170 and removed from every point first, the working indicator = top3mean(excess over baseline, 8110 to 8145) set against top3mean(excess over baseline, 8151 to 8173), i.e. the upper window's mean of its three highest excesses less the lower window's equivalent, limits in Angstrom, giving 2.0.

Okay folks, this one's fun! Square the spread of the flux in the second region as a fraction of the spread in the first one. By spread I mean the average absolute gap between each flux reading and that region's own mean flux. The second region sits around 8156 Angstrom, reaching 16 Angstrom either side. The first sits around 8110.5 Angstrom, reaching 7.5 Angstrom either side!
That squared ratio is 15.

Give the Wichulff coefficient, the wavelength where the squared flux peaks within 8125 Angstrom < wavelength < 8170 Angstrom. 8153.0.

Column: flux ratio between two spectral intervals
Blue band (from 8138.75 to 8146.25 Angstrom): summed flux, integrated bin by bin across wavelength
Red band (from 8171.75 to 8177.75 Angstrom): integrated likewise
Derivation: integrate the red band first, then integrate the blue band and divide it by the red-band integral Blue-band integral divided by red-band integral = 1.3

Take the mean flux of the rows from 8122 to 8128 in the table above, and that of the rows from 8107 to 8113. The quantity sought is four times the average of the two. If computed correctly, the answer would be 45.2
